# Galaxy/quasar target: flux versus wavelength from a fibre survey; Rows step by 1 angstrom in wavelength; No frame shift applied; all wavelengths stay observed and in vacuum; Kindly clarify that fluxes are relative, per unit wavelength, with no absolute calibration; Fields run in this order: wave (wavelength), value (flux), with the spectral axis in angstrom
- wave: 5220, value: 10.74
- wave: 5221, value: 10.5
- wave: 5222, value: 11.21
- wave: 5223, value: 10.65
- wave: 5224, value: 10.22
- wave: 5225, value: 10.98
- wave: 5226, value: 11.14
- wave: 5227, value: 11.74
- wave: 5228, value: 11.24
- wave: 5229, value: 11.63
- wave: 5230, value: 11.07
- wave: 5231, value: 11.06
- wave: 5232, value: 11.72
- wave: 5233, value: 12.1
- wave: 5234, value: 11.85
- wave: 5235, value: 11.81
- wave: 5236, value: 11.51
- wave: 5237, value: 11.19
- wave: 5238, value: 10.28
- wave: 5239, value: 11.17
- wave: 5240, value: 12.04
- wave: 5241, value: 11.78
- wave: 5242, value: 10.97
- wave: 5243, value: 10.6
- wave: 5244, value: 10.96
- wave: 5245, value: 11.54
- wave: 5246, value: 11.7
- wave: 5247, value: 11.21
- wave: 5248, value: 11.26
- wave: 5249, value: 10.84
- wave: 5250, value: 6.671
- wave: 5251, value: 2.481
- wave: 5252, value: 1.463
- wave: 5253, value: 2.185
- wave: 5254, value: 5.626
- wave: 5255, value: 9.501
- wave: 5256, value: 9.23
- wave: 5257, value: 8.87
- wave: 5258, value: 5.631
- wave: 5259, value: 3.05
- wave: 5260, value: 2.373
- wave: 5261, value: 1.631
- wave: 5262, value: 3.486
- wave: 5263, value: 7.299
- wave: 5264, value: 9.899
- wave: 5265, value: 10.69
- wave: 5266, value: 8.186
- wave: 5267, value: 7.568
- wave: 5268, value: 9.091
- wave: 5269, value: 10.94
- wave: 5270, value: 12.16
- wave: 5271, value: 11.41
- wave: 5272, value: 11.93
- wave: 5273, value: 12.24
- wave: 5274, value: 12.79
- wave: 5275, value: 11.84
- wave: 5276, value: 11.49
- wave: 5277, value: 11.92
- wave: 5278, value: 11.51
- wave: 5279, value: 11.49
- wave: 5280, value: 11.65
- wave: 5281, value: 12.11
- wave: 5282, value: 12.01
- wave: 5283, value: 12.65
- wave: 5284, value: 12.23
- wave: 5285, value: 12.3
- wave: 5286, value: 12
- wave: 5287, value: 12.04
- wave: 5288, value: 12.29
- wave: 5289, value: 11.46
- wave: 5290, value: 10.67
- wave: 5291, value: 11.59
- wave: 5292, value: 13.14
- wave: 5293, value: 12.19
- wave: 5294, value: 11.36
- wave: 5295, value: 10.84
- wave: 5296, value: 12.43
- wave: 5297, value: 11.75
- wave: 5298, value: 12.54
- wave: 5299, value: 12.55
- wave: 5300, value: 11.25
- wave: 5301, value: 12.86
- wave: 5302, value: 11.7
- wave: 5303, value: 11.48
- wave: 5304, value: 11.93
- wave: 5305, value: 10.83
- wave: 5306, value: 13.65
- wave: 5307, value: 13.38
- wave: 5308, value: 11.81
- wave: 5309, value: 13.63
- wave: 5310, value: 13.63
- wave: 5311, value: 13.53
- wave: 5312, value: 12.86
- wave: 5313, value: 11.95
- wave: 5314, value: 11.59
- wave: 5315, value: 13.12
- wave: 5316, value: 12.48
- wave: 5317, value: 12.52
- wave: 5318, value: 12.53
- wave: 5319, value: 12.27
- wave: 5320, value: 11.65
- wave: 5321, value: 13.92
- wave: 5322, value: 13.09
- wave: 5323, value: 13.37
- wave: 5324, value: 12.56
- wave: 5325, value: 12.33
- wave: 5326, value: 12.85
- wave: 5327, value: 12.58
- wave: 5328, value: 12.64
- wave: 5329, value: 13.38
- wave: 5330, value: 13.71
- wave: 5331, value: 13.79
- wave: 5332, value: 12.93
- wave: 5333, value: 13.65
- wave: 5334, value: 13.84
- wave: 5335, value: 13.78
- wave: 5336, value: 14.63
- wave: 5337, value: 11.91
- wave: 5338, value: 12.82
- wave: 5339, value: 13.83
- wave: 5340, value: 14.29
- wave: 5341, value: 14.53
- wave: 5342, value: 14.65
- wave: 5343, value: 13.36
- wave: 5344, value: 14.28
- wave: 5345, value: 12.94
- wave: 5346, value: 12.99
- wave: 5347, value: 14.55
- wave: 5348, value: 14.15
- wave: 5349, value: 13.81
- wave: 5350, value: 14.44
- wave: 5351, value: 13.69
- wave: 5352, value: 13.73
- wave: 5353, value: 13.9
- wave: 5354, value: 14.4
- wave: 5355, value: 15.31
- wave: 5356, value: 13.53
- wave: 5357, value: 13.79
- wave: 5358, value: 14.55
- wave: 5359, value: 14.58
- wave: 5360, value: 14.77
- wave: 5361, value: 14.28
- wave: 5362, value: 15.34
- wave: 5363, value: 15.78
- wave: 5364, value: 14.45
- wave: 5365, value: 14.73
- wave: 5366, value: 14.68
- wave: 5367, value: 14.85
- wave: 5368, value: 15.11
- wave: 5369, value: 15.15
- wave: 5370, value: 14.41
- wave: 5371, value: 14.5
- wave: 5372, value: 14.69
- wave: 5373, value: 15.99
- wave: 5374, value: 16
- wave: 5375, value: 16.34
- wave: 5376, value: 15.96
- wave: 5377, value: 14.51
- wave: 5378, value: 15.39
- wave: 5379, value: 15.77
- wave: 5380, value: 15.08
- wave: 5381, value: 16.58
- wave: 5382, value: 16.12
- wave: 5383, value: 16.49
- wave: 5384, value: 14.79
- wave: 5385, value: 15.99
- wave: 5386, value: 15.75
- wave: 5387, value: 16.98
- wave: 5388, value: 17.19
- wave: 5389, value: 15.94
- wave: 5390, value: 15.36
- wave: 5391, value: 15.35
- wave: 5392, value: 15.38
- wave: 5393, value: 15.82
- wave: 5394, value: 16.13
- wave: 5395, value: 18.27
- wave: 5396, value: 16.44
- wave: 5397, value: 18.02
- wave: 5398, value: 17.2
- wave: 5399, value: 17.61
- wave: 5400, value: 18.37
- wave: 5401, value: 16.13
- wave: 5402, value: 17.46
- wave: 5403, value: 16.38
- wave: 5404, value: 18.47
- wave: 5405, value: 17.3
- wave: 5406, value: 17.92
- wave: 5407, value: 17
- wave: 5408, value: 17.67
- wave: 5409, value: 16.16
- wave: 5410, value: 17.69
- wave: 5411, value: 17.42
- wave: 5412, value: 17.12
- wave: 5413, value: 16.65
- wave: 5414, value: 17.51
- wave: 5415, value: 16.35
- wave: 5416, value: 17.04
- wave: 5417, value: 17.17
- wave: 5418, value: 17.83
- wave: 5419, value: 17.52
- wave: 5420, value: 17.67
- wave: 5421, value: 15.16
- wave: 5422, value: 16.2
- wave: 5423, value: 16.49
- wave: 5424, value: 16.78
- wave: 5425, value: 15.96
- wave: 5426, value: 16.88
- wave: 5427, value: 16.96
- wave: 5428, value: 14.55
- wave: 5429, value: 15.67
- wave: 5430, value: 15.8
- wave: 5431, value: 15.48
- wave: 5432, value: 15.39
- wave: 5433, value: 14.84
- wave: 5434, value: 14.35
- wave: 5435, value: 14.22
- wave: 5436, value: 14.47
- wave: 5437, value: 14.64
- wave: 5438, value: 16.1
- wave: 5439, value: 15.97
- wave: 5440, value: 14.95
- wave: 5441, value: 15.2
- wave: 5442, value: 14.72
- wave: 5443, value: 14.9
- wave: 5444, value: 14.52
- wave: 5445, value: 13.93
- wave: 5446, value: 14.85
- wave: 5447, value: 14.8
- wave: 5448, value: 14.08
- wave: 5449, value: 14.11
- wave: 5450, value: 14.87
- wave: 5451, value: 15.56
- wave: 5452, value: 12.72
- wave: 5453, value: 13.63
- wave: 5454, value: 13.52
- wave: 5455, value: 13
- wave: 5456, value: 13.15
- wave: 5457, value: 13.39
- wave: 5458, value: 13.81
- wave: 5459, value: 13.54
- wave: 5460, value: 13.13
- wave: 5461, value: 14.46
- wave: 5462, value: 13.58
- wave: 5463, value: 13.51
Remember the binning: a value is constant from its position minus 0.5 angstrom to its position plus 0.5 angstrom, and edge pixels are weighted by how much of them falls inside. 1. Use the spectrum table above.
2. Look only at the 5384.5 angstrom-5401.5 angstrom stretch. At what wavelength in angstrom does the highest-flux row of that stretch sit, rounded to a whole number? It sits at 5400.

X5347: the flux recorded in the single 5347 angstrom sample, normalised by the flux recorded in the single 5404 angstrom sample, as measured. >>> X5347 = 0.79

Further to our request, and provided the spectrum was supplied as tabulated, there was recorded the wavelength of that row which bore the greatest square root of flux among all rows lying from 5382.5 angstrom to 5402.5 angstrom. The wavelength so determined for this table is 5400 angstrom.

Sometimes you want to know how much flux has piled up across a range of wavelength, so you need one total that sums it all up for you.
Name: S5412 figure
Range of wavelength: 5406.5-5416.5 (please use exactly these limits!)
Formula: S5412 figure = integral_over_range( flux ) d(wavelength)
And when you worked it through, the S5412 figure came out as 171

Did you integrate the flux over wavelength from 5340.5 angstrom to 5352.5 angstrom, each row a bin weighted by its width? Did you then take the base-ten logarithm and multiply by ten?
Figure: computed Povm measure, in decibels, 22.2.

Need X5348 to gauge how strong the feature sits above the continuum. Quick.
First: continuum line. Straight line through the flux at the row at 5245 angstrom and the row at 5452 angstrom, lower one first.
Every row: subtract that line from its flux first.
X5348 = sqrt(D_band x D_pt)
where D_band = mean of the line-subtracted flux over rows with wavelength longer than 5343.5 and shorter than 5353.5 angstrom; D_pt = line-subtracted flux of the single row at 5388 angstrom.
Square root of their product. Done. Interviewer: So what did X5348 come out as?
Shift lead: 2.88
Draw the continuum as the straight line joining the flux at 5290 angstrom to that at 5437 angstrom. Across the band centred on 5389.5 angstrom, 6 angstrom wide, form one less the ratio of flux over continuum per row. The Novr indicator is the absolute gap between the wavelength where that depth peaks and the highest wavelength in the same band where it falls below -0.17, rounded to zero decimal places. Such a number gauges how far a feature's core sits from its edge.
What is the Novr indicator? 3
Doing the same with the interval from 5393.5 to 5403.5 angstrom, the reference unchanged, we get 2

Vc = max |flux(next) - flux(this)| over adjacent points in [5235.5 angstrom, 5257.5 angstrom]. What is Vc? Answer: 4.2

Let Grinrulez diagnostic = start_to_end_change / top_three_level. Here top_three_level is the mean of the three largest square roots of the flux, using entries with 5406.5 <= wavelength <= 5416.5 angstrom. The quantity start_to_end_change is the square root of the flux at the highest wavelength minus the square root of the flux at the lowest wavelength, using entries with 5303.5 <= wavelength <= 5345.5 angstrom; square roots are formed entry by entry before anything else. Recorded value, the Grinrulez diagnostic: 0.034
